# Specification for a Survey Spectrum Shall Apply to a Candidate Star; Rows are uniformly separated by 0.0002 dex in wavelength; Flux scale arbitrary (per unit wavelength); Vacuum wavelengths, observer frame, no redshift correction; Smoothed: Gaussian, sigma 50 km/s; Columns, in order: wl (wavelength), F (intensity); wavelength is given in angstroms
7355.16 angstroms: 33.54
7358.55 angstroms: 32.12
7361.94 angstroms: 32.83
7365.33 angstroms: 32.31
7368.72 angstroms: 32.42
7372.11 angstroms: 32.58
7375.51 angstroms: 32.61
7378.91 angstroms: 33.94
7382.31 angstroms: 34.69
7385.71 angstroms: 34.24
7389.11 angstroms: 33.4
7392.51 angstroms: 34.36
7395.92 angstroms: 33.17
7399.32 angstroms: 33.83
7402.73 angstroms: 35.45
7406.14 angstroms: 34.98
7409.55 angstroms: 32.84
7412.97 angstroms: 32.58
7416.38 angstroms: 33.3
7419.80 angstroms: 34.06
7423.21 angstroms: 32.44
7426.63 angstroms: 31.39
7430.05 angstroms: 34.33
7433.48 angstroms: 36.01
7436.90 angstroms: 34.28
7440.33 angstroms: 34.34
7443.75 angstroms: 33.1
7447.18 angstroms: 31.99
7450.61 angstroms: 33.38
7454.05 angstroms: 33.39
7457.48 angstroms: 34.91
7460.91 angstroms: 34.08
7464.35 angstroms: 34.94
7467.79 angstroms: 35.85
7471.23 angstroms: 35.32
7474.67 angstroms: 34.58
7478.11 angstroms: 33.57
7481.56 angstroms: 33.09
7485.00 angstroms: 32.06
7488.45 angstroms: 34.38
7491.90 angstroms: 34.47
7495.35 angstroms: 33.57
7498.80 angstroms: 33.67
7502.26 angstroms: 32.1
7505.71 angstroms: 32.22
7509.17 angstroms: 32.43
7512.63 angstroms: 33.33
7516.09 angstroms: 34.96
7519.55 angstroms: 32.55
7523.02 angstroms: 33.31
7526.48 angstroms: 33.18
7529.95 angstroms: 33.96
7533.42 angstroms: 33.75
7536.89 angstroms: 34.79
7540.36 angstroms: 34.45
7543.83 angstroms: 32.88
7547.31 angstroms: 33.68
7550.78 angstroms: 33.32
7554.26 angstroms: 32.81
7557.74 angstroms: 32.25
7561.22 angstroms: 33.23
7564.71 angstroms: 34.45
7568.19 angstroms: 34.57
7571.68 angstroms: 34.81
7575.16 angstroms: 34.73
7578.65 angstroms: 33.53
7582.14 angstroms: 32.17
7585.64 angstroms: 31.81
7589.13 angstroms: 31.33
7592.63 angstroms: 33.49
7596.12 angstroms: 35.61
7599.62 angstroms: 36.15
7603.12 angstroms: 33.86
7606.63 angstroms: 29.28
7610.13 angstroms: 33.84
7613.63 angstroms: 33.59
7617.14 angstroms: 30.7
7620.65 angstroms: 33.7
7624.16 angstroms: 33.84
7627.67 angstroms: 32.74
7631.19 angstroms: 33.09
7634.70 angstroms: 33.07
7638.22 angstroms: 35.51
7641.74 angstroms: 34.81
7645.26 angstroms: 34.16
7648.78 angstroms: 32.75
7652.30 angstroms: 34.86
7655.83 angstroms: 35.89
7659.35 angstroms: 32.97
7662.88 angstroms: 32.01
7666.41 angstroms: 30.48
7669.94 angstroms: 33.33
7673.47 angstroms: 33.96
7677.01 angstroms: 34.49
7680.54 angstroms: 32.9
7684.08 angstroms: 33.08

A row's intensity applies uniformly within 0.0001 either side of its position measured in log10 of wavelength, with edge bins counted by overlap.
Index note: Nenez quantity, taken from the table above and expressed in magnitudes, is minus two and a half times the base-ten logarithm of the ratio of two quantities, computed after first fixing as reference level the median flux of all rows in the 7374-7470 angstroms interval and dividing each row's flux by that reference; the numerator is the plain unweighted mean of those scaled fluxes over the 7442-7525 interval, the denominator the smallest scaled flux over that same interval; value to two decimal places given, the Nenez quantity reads -0.05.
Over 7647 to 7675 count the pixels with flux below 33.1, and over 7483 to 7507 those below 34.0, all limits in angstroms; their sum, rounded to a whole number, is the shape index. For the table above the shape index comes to 9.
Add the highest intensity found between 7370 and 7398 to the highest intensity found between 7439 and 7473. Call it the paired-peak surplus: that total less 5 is 65.5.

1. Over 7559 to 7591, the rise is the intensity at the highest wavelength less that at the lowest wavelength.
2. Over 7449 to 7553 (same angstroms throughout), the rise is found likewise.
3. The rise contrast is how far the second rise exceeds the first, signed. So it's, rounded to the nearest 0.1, 1.8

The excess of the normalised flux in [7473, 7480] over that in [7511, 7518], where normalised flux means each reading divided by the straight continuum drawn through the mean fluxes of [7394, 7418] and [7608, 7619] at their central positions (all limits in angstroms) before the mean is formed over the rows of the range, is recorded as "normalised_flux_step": -0.01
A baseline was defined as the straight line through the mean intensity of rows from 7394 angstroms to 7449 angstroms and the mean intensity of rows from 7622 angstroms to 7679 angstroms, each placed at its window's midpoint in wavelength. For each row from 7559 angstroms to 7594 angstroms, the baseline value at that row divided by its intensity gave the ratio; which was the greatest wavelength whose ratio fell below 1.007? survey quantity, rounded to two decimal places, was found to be 7592.63 angstroms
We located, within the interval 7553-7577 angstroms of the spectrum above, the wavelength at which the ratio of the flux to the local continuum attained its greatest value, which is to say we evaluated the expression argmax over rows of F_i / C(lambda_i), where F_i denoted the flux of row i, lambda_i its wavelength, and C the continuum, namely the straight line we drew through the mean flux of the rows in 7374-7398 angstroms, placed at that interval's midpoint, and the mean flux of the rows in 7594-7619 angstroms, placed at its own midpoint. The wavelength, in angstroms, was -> 7571.68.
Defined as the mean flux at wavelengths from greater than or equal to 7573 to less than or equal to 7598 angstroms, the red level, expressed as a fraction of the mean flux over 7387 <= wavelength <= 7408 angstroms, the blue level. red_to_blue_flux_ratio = 0.97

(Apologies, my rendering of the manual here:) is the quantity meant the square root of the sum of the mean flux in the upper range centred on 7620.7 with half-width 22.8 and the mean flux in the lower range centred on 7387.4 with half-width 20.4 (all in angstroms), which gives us 8.20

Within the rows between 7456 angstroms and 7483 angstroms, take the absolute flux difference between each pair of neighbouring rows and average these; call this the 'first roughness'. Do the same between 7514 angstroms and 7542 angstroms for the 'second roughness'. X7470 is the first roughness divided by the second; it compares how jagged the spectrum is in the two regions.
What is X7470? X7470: 0.95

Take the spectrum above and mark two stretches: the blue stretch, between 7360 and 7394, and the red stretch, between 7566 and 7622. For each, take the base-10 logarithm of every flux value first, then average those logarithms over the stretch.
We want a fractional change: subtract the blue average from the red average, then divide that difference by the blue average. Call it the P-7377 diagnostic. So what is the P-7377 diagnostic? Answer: 0.000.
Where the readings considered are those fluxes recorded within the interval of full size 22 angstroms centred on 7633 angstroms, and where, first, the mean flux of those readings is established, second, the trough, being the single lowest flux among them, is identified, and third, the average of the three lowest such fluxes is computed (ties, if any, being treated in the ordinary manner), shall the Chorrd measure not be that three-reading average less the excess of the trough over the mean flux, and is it 34.1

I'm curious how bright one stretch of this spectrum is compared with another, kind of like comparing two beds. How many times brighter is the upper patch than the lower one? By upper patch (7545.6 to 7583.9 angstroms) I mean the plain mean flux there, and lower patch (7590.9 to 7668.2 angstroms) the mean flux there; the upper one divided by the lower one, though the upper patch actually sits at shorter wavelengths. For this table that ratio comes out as 1.004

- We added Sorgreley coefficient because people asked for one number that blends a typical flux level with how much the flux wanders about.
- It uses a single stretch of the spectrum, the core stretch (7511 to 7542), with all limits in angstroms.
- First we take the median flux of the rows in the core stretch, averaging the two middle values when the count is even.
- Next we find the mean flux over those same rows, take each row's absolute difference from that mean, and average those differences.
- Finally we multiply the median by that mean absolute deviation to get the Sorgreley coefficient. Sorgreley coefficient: 22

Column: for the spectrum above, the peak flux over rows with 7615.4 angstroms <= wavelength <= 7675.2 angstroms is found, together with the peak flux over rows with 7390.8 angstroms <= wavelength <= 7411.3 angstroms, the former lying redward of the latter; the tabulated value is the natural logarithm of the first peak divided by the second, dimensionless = 0.012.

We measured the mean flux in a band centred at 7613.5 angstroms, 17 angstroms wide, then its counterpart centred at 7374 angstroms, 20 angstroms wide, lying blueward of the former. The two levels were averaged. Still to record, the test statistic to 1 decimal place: 32.7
